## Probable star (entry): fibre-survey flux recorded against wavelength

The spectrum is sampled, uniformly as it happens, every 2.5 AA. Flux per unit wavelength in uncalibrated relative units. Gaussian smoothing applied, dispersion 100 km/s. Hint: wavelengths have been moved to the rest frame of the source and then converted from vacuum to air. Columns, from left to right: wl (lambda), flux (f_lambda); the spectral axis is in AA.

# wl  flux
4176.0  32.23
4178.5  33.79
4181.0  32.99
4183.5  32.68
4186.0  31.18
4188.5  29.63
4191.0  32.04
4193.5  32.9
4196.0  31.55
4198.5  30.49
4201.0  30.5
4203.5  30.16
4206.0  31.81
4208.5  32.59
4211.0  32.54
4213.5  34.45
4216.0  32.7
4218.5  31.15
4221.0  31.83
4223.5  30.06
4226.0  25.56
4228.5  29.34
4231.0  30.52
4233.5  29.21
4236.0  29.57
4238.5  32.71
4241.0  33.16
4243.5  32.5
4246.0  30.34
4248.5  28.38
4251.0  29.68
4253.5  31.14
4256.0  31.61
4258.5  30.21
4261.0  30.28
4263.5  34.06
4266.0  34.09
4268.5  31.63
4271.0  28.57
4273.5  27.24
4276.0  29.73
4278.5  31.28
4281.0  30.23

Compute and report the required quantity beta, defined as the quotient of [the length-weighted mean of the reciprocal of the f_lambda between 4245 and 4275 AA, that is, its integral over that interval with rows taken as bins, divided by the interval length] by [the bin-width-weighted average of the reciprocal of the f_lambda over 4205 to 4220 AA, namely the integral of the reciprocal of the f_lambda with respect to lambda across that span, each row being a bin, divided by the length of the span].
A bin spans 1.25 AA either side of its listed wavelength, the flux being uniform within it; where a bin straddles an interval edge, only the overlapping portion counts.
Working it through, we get 1.07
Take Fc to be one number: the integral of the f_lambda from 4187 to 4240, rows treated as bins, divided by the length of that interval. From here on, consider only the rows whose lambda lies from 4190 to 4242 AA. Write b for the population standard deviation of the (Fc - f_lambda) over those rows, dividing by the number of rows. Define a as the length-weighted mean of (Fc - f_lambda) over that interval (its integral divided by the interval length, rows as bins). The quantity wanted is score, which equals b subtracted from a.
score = -2.0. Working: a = -0.14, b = 1.86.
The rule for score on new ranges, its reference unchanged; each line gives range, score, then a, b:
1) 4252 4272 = -2.2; -0.44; 1.77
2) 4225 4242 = -1.4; 1.00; 2.35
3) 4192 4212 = -1.5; -0.54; 1.01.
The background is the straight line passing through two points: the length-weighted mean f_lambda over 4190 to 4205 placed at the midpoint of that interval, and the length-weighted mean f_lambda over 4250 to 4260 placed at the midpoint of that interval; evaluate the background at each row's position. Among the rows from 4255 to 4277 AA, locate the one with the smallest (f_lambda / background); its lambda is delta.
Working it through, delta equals 4273.5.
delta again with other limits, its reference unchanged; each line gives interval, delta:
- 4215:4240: 4226.0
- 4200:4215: 4203.5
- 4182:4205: 4188.5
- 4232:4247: 4233.5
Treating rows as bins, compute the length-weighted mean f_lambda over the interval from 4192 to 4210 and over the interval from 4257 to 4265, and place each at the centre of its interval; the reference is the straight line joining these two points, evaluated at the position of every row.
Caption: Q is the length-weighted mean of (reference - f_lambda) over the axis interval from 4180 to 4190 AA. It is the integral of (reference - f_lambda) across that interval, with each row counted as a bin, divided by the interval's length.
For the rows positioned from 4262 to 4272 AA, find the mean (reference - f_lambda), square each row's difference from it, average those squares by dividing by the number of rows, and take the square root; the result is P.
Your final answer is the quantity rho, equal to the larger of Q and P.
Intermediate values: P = 2.3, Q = -0.2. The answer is 2.3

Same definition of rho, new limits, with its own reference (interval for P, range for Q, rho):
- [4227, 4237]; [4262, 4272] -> 0.5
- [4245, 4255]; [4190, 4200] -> 1.0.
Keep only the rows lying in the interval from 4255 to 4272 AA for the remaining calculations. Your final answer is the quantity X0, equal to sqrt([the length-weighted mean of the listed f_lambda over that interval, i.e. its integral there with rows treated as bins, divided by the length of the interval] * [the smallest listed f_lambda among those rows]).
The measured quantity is 30.0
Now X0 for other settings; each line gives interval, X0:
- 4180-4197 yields 30.7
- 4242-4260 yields 29.5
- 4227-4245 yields 30.1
